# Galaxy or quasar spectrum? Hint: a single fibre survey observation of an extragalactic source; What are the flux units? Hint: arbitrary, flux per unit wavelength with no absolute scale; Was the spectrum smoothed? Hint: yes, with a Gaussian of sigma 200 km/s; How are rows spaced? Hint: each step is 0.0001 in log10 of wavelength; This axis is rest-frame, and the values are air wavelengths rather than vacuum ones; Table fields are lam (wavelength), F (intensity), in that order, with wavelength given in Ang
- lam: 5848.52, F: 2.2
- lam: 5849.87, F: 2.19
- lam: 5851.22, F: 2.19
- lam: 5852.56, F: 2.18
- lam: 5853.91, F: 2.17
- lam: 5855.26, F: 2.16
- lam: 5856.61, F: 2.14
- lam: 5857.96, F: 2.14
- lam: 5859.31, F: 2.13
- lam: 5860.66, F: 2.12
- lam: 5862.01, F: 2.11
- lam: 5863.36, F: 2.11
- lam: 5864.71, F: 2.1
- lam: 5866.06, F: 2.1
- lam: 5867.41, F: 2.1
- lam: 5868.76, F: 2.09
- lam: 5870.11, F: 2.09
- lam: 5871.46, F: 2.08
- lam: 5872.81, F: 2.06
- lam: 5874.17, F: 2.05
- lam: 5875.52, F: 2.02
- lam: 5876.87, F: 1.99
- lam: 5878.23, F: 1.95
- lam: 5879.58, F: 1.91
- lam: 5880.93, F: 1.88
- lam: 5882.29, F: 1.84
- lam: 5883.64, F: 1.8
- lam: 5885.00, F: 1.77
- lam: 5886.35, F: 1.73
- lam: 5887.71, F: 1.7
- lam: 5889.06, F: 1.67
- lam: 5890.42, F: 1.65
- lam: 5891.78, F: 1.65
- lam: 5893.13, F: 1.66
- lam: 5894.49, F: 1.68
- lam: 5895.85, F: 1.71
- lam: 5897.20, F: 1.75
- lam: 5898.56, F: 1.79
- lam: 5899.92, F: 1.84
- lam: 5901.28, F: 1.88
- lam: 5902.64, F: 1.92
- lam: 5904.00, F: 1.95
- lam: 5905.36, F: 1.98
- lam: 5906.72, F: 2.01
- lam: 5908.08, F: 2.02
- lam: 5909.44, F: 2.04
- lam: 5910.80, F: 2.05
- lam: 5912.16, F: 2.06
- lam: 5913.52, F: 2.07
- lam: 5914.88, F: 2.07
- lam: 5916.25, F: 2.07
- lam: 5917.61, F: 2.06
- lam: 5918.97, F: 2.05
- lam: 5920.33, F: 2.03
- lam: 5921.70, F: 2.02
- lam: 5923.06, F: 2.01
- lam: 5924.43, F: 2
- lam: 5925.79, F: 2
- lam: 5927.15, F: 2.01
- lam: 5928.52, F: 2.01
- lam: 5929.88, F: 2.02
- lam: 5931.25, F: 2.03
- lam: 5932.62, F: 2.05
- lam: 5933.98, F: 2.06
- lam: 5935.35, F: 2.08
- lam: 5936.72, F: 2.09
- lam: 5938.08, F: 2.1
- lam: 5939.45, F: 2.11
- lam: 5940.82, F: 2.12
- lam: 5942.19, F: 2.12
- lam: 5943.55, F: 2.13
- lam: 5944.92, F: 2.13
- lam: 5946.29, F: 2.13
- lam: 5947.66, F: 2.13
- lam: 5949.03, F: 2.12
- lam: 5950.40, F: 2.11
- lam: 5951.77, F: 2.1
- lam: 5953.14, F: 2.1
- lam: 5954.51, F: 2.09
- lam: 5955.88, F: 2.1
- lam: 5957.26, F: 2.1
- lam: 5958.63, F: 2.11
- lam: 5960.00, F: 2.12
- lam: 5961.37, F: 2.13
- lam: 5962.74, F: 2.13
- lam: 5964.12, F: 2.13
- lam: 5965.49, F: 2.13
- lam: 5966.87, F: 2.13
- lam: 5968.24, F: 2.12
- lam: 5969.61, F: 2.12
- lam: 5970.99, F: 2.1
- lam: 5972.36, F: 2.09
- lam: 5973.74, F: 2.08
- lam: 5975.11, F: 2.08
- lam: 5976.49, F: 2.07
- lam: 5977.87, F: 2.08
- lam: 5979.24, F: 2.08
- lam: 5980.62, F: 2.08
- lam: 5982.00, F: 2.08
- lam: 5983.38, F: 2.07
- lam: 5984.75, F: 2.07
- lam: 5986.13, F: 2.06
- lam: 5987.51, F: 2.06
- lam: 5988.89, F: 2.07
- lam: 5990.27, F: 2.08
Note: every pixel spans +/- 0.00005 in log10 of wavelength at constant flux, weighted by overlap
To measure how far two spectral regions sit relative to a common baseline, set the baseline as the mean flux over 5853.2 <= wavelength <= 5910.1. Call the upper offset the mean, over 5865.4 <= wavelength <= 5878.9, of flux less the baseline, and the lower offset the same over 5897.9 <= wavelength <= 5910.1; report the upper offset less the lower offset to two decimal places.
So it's 0.12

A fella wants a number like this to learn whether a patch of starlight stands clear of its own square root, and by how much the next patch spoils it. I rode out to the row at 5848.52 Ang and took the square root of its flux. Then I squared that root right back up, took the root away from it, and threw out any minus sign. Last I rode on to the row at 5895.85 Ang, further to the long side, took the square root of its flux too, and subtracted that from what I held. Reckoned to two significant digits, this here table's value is -0.59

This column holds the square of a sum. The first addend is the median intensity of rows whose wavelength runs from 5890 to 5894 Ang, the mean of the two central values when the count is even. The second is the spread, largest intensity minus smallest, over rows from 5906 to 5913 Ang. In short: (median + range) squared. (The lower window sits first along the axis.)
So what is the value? 2.9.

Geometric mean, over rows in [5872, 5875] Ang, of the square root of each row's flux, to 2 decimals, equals 1.43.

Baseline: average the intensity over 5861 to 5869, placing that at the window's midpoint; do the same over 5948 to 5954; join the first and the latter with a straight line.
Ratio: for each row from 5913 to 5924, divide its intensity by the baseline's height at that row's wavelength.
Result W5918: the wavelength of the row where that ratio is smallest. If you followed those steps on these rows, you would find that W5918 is 5923.06 Ang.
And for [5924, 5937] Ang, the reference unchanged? 5925.79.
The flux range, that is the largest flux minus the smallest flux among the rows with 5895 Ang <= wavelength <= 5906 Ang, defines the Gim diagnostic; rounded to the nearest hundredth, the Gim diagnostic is 0.27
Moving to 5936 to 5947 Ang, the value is 0.04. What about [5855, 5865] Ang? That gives 0.06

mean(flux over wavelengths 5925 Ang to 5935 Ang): 2.03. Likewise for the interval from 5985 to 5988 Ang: 2.06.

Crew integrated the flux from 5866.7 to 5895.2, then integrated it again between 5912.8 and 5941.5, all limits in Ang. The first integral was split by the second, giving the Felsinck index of 0.91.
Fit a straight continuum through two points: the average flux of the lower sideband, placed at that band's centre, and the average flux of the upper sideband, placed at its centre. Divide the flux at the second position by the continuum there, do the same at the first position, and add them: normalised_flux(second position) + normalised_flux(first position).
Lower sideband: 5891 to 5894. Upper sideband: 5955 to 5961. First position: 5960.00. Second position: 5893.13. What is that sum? 2.00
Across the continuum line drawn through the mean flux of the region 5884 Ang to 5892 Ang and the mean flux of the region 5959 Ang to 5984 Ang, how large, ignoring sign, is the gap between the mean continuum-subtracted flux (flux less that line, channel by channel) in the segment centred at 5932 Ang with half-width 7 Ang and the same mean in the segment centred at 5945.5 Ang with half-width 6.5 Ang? 0.01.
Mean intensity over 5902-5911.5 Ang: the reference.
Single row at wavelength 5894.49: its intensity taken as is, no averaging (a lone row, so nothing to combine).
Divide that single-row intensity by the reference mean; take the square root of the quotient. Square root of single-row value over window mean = 0.92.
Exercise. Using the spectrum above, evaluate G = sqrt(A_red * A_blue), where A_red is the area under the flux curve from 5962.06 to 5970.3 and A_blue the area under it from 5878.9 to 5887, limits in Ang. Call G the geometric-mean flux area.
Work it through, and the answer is 16.1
